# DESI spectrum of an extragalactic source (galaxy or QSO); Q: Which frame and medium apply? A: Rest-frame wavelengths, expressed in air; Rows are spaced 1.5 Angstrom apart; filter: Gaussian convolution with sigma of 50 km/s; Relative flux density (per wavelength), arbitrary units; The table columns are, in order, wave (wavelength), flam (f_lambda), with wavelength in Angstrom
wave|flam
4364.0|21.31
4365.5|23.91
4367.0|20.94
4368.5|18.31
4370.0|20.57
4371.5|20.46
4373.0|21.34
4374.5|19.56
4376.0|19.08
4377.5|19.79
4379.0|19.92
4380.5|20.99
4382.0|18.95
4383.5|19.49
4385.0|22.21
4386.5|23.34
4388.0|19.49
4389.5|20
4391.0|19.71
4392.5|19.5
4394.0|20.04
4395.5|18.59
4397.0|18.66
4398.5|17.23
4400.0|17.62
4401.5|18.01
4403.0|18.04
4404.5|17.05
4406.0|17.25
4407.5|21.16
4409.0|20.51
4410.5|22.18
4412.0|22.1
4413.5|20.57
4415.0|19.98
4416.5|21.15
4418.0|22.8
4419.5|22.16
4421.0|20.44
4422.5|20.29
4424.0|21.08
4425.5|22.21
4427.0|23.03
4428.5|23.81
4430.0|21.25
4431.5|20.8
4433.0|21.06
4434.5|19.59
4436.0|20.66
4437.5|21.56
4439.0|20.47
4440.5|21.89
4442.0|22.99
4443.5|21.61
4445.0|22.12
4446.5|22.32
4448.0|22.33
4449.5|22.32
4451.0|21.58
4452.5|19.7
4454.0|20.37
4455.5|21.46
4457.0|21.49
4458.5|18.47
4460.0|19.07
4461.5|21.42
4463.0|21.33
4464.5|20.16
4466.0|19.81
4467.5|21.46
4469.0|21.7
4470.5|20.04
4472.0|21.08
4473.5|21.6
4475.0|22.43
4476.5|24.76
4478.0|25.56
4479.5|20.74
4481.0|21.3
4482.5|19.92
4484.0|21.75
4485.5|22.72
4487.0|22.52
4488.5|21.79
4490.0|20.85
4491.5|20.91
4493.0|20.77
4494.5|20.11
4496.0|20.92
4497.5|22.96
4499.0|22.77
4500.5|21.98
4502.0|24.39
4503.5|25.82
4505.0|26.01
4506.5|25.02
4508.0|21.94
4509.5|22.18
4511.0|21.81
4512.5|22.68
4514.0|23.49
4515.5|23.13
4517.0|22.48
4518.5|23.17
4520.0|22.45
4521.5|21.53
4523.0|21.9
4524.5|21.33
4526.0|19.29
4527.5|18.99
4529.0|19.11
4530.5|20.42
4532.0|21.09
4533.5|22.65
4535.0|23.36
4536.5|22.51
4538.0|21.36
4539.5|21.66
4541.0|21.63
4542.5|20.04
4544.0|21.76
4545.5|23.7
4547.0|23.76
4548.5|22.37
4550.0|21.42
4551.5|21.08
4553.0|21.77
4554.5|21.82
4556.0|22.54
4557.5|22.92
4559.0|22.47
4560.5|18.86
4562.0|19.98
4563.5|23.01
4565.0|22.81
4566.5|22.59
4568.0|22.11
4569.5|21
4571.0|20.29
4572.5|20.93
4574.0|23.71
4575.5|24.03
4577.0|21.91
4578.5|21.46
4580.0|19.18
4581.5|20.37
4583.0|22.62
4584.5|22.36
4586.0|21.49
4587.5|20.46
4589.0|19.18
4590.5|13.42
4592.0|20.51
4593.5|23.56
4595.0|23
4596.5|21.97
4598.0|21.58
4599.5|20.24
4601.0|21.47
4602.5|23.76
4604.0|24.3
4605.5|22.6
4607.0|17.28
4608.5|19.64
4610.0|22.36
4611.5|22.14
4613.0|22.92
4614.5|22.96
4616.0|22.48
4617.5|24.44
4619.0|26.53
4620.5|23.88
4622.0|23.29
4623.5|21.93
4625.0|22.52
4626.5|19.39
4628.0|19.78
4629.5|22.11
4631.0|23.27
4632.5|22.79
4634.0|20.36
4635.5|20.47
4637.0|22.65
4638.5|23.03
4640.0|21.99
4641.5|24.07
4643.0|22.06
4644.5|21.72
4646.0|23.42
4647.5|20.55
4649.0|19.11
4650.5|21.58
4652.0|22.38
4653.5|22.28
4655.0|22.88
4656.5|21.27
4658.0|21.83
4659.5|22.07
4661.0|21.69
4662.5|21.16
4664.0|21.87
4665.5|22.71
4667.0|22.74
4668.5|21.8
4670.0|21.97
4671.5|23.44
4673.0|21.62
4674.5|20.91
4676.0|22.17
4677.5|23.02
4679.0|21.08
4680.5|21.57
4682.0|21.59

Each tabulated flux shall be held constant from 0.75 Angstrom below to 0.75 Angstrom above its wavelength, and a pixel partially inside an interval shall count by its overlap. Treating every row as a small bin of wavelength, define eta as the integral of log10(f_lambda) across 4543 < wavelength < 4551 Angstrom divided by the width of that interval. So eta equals 1.35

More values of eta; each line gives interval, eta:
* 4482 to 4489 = 1.34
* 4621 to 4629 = 1.33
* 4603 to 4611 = 1.33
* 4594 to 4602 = 1.34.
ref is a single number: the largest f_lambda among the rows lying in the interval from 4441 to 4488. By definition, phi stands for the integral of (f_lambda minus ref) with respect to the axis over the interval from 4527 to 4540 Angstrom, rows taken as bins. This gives -56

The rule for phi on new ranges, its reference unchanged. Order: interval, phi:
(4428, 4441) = -57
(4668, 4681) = -47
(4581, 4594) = -67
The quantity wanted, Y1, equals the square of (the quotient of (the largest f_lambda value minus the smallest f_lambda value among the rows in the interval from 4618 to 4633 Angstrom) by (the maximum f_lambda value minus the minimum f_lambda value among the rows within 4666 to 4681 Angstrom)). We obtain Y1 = 8.0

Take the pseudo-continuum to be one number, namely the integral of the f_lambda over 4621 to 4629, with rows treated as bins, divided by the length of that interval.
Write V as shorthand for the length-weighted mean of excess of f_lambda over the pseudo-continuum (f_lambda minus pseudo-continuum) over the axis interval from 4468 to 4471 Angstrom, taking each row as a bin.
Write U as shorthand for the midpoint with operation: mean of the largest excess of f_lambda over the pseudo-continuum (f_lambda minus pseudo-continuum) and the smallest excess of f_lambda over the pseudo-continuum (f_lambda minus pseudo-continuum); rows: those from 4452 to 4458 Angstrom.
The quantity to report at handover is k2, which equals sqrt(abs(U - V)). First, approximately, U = -0.9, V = -0.5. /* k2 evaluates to 0.6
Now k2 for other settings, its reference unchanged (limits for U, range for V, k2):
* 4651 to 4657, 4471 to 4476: 0.5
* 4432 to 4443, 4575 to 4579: 1.1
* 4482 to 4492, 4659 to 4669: 0.8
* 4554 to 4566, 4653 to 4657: 1.1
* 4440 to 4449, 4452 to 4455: 1.5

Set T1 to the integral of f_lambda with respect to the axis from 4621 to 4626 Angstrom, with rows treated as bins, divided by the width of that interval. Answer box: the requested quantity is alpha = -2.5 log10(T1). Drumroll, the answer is -3.38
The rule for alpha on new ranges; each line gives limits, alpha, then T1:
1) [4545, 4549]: -3.42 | 23.3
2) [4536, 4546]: -3.34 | 21.7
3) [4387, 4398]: -3.22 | 19.5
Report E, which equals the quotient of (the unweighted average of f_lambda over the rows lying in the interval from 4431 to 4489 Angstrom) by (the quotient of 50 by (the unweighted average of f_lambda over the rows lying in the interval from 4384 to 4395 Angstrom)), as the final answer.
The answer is 8.8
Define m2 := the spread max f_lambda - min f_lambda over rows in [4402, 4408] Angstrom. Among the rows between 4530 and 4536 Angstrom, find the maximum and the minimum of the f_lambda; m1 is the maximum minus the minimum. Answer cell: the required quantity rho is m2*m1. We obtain 12.1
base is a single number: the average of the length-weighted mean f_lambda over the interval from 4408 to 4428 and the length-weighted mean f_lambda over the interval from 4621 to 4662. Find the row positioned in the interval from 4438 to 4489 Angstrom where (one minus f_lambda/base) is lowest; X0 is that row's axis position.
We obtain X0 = 4478.0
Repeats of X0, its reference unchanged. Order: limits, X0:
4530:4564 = 4547.0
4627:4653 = 4641.5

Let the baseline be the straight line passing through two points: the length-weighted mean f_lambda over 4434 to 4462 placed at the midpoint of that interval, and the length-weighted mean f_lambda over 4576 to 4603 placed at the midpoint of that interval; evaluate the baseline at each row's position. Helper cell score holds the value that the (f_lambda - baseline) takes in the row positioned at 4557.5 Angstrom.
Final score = 1.9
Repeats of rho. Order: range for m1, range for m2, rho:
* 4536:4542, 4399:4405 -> 1.1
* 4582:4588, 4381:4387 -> 9.5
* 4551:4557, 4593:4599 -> 2.9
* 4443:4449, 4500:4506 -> 2.9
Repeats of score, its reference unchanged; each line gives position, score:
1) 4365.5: 2.7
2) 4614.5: 1.9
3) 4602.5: 2.7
